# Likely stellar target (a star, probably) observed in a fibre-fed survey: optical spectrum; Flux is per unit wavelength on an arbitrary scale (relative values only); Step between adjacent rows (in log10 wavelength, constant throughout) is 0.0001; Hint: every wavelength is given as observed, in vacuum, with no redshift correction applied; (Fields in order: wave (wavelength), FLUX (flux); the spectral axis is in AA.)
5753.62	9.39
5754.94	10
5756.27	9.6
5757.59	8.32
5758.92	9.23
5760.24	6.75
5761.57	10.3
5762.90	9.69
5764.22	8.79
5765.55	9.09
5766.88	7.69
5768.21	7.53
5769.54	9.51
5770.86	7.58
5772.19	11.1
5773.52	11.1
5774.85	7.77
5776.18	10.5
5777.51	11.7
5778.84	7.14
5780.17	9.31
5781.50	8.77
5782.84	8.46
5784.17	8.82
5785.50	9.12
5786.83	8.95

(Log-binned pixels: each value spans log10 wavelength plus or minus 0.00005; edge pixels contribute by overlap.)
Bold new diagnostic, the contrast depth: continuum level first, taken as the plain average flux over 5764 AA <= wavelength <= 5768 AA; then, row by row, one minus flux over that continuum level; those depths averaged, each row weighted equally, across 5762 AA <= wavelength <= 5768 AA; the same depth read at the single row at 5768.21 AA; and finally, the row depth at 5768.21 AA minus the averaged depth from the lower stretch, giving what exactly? 0.15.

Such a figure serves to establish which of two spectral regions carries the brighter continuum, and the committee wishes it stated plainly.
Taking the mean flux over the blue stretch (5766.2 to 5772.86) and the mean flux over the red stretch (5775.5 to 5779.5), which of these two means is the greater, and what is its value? 9.8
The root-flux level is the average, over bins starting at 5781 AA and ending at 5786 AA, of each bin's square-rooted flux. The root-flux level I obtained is 2.96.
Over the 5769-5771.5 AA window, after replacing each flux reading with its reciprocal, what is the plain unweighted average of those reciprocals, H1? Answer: 0.119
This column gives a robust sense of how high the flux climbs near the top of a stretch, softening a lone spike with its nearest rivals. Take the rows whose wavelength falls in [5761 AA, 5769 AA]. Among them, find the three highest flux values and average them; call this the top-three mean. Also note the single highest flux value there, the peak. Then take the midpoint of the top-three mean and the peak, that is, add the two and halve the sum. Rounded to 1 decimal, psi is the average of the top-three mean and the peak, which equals 10.0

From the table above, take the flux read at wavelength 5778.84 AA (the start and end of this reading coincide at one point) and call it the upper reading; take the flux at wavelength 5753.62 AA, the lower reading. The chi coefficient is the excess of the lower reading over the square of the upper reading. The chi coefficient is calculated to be -42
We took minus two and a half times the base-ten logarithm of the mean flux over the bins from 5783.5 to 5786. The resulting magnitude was -2.38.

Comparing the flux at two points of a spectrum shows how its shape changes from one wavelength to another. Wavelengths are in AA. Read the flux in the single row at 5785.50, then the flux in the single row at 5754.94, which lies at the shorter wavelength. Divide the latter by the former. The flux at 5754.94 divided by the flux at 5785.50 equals 1.10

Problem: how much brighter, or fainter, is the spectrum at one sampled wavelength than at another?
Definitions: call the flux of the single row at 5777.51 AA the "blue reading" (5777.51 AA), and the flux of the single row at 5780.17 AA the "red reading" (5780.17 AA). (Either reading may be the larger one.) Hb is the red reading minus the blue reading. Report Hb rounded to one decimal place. -2.4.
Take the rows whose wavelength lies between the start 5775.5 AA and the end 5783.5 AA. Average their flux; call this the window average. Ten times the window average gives 93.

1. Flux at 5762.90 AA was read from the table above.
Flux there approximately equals 9.69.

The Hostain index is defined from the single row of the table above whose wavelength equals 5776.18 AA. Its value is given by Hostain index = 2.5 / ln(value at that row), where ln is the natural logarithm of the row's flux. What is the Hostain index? 1.06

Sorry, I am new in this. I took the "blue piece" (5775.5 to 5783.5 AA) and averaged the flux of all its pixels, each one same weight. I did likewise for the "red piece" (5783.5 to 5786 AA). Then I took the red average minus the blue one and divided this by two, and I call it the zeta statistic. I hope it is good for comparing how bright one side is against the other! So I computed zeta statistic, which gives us -0.17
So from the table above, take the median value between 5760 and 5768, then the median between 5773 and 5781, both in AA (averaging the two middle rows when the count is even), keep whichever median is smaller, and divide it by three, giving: 2.98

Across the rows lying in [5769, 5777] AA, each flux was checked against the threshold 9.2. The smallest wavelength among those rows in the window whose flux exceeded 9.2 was 5769.54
